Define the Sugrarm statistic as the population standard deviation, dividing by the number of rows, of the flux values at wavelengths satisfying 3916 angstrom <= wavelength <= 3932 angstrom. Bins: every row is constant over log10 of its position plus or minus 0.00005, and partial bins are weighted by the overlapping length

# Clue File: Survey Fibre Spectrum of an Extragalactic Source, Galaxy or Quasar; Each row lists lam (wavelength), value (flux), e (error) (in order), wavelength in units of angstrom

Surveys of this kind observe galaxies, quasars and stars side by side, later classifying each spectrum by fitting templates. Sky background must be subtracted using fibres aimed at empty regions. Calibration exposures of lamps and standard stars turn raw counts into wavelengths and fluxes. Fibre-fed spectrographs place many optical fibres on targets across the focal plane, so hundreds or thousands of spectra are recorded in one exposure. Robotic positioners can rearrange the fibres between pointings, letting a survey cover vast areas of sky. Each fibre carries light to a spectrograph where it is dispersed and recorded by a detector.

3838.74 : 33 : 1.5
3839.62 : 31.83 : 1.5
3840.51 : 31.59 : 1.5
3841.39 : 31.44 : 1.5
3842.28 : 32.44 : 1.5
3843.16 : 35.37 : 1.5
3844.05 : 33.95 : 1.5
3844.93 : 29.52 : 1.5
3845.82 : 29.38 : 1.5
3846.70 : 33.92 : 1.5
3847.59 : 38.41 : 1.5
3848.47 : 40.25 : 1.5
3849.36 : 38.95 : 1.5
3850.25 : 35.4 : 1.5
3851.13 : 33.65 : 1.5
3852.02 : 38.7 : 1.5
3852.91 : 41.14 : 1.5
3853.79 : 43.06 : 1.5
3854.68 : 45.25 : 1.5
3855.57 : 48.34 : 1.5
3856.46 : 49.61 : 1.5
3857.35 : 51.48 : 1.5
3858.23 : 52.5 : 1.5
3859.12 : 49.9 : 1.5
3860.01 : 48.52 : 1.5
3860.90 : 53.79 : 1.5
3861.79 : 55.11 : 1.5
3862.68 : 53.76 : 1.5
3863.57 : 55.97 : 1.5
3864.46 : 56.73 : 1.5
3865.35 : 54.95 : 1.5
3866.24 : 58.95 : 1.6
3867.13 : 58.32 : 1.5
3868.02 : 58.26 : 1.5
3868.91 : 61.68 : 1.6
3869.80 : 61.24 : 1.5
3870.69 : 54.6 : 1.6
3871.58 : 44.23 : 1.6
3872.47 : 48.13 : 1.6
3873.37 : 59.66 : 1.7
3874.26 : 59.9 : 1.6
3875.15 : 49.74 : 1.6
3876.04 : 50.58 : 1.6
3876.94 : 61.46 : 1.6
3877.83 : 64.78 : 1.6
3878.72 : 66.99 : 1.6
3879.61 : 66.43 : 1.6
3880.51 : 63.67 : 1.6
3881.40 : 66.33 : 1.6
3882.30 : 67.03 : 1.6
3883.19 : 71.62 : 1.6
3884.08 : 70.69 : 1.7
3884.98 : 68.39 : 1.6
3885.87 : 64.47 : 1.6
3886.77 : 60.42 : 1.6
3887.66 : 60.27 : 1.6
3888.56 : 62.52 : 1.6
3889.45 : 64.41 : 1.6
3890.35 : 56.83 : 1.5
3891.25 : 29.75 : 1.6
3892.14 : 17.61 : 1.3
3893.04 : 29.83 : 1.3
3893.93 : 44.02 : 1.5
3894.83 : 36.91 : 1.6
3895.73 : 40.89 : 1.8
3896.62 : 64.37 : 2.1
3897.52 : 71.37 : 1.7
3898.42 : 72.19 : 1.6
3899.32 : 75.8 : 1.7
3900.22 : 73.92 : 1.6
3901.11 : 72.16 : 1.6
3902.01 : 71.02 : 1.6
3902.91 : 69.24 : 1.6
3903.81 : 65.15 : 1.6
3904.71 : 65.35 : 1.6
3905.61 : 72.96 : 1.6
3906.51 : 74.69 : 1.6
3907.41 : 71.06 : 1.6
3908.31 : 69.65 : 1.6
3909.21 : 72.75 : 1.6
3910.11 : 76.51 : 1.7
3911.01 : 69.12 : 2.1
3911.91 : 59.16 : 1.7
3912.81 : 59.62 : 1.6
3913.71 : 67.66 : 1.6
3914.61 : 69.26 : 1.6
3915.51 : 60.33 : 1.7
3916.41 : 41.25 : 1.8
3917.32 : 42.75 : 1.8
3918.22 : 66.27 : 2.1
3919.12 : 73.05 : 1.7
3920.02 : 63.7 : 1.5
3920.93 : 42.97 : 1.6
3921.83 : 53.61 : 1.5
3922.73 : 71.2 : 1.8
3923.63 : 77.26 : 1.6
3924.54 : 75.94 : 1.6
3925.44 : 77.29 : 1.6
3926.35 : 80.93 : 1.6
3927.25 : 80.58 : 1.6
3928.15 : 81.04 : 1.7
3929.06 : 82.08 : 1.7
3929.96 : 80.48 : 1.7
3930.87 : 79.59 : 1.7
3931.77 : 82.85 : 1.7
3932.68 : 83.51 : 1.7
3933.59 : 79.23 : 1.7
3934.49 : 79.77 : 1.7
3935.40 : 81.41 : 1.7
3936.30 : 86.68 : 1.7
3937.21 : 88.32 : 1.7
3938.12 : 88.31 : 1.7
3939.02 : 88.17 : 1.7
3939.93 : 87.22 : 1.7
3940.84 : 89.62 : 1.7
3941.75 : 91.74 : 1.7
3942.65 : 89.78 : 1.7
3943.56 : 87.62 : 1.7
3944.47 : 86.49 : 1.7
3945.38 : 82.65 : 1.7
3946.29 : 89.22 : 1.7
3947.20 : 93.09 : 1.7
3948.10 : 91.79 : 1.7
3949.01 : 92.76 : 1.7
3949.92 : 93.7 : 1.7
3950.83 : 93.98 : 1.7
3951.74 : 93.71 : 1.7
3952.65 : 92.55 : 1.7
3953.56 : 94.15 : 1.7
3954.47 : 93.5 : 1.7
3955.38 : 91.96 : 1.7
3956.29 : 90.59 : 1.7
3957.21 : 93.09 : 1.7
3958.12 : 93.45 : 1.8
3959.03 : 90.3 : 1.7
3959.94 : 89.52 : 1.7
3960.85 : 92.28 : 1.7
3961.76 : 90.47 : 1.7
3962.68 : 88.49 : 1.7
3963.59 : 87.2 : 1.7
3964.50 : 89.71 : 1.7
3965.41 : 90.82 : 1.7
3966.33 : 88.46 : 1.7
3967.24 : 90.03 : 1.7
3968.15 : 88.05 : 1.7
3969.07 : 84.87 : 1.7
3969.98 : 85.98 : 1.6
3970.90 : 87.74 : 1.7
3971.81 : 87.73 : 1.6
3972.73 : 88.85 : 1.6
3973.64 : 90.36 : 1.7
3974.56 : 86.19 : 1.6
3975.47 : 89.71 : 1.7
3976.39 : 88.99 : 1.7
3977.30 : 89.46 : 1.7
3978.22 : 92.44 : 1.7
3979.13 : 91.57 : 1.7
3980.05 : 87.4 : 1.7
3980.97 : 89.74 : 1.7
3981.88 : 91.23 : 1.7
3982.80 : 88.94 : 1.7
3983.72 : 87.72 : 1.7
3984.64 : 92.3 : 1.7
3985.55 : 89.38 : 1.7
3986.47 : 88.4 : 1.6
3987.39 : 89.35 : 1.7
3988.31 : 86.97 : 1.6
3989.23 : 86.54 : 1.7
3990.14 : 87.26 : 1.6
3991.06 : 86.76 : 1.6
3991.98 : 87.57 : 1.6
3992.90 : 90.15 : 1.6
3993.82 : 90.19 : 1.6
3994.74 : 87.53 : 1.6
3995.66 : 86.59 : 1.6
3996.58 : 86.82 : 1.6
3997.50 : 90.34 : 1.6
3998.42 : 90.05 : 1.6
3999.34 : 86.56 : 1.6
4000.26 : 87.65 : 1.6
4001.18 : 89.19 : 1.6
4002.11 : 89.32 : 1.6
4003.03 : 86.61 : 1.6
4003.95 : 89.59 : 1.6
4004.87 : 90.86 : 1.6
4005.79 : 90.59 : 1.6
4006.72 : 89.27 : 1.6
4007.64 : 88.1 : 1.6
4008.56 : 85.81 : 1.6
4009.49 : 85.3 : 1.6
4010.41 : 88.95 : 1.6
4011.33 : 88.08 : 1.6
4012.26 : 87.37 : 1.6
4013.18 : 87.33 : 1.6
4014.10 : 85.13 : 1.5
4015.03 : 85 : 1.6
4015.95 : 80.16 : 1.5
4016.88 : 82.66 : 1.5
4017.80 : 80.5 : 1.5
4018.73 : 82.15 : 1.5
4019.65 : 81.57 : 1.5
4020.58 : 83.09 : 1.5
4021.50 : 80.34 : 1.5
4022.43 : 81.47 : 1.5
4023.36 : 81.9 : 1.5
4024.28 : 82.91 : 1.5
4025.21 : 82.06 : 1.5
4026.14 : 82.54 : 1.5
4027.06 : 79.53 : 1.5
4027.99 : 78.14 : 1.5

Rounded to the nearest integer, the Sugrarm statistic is 14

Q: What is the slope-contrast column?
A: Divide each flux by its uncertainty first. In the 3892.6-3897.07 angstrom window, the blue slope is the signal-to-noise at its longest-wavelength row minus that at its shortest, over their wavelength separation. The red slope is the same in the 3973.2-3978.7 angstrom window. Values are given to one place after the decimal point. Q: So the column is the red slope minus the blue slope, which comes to -1.9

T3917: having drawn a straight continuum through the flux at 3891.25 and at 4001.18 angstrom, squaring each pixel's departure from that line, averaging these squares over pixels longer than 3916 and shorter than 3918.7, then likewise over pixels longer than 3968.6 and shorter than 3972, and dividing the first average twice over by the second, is 0.00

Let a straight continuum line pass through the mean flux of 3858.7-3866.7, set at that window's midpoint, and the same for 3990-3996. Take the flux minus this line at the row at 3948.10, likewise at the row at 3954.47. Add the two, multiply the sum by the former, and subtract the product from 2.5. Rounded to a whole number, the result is -474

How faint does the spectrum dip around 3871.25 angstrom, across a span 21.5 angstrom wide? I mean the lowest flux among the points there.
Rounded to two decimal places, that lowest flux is 44.23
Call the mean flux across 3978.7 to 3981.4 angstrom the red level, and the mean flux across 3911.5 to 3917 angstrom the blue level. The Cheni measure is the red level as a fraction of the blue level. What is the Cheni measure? 1.5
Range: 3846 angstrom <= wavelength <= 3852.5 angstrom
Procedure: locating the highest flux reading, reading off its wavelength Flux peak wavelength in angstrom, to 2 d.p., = 3848.47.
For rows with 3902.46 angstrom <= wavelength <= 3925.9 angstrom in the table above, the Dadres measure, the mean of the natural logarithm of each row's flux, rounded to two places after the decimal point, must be 4.17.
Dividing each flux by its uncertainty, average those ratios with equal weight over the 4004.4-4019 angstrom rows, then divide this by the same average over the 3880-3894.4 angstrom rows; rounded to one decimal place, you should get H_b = 1.5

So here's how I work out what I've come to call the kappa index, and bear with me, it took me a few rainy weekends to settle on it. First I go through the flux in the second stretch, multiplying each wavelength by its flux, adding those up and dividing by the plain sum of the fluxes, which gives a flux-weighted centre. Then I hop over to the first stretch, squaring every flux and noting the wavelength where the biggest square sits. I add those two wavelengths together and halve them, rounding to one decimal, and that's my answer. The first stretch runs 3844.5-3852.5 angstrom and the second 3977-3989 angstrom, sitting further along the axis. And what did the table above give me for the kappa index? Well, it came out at 3915.6 angstrom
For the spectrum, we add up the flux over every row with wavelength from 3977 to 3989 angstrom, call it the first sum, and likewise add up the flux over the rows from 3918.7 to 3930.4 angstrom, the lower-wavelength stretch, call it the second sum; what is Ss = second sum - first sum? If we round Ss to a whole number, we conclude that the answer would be -225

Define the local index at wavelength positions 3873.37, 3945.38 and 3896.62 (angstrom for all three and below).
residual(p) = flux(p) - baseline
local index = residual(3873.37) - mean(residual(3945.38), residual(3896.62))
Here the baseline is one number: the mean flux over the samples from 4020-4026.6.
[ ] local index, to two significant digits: -14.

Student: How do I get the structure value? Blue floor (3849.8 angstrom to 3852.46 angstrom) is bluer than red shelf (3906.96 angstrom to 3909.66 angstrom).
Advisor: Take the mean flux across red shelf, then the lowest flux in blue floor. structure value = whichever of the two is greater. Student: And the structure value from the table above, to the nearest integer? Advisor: 71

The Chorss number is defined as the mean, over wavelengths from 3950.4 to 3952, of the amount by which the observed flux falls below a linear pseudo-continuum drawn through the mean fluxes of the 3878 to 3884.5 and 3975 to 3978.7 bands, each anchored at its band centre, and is -10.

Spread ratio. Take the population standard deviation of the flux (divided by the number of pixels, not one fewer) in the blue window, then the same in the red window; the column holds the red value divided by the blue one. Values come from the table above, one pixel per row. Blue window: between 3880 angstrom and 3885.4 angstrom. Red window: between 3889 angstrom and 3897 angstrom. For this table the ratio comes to 5.8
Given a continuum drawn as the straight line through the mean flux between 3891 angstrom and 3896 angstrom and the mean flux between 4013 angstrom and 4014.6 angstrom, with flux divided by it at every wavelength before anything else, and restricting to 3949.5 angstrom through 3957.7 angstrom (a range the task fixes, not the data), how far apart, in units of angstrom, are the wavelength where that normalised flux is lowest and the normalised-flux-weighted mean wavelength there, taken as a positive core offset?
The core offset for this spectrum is 2.8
